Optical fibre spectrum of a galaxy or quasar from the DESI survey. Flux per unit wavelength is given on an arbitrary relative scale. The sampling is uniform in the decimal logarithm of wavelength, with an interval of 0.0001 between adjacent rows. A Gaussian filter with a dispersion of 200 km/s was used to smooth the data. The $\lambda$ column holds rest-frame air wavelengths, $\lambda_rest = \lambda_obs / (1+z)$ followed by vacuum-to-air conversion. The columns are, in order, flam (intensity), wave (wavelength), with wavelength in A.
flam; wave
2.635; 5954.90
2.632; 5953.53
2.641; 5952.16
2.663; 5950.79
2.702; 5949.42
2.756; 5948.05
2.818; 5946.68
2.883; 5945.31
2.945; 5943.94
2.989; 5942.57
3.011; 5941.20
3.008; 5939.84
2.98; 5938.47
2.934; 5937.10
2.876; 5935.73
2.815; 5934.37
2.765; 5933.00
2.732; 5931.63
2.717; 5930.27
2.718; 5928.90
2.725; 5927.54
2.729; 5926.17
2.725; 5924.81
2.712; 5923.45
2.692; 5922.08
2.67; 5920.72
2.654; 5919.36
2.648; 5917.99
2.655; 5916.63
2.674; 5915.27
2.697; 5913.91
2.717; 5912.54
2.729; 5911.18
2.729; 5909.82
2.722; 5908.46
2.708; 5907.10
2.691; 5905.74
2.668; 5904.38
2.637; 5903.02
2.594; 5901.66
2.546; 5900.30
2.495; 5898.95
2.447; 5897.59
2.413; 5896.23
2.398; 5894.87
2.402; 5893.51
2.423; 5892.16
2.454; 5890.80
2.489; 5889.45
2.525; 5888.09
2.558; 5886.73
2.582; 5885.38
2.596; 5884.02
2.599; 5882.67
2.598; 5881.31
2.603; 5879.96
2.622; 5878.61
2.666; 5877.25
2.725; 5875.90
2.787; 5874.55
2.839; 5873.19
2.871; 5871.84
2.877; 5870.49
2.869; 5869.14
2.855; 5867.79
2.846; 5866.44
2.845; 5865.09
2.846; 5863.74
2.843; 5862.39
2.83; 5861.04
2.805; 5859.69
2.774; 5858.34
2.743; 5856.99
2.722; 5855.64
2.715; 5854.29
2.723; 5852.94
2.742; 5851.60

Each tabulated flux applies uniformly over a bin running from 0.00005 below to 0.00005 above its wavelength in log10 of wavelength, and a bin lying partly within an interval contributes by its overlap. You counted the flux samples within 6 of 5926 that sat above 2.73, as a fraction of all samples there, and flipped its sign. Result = -0.11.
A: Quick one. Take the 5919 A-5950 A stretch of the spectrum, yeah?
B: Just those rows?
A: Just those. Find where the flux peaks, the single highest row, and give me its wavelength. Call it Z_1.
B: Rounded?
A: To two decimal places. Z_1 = 5941.20 A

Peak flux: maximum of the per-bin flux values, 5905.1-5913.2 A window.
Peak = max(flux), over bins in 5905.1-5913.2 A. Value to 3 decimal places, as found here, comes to 2.729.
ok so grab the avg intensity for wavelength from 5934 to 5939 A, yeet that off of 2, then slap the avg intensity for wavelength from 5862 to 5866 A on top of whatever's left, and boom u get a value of 1.94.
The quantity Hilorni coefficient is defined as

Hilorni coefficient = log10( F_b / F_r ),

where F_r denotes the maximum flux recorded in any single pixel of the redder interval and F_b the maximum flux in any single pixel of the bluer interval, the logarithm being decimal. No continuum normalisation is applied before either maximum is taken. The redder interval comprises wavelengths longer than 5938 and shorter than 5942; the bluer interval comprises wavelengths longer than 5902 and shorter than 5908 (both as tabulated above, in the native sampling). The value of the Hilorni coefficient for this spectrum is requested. -0.046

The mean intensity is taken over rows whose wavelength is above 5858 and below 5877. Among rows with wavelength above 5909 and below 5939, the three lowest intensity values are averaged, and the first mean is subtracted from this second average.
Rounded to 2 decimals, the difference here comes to -0.18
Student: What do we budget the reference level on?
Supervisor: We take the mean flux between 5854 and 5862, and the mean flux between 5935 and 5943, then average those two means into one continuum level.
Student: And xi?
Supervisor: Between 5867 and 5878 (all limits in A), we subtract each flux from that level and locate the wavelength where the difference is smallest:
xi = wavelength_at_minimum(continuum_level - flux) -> 5870.49 A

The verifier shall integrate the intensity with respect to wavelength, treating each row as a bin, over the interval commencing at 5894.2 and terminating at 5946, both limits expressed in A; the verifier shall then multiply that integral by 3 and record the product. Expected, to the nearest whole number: 423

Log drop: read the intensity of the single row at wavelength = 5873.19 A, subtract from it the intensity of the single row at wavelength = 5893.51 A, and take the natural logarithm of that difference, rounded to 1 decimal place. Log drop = -0.8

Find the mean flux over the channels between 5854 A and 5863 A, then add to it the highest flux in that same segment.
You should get 5.62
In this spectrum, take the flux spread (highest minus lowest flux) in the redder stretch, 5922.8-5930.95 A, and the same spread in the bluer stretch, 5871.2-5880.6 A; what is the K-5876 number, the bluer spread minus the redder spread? 0.25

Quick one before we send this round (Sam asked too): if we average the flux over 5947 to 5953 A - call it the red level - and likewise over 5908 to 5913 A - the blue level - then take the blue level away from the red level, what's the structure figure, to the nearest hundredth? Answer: -0.03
